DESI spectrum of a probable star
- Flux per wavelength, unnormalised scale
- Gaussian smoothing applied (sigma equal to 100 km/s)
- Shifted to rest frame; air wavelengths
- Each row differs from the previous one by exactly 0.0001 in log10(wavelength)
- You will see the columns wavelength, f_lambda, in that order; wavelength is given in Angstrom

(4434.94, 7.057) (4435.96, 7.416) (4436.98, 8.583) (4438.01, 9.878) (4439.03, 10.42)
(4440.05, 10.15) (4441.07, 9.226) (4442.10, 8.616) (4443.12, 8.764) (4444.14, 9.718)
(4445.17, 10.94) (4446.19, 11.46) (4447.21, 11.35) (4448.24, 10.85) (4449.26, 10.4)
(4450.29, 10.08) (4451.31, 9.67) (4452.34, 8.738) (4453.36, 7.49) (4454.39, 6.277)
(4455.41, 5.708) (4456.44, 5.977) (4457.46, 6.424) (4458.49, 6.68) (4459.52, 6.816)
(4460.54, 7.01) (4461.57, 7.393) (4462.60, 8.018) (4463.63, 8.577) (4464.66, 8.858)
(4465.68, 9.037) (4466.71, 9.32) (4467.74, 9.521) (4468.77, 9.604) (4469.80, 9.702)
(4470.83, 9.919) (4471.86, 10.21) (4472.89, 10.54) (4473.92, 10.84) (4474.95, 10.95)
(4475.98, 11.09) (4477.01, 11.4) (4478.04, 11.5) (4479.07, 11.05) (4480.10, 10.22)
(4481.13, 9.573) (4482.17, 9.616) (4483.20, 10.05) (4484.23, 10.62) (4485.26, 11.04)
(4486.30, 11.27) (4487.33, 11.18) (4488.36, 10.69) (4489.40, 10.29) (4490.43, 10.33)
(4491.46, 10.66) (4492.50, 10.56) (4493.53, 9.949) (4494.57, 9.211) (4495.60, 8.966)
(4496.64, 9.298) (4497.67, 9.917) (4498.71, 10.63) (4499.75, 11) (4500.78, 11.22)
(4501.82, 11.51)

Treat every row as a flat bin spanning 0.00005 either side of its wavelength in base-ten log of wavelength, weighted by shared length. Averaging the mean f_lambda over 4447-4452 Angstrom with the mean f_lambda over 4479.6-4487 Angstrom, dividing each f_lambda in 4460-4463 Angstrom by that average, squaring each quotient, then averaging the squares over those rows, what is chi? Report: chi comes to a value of 0.52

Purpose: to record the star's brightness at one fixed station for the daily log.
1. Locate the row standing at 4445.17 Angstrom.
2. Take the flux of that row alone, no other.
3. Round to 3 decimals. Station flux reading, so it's 10.940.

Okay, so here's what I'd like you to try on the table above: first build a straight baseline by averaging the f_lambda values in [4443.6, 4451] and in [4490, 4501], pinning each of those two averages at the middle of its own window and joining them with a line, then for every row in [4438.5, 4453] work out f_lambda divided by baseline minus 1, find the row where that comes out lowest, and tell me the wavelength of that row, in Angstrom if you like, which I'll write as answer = 4442.10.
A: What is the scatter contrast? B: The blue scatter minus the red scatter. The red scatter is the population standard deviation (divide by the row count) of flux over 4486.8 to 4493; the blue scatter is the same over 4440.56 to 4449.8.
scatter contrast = 0.74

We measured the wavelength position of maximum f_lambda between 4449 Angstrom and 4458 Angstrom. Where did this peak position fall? 4449.26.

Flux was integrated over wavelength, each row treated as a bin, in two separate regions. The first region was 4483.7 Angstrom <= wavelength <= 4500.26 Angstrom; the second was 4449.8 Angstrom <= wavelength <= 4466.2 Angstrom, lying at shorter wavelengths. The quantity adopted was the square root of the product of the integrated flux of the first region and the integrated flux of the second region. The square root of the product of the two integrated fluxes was 147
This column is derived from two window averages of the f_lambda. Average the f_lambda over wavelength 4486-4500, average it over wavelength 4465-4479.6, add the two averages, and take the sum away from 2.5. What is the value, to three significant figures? -18.1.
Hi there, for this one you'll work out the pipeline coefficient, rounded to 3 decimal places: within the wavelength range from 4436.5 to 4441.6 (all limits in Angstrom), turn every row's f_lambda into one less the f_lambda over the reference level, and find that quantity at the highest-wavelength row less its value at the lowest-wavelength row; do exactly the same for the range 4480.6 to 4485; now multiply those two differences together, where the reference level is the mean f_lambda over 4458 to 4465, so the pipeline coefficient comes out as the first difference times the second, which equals 0.012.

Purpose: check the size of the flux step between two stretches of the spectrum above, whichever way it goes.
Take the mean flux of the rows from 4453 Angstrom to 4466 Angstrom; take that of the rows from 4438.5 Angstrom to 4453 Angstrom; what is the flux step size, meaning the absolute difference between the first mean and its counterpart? 2.8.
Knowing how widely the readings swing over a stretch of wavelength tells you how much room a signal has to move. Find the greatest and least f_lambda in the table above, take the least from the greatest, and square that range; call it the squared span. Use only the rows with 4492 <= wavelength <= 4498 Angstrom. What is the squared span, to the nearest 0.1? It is 2.5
